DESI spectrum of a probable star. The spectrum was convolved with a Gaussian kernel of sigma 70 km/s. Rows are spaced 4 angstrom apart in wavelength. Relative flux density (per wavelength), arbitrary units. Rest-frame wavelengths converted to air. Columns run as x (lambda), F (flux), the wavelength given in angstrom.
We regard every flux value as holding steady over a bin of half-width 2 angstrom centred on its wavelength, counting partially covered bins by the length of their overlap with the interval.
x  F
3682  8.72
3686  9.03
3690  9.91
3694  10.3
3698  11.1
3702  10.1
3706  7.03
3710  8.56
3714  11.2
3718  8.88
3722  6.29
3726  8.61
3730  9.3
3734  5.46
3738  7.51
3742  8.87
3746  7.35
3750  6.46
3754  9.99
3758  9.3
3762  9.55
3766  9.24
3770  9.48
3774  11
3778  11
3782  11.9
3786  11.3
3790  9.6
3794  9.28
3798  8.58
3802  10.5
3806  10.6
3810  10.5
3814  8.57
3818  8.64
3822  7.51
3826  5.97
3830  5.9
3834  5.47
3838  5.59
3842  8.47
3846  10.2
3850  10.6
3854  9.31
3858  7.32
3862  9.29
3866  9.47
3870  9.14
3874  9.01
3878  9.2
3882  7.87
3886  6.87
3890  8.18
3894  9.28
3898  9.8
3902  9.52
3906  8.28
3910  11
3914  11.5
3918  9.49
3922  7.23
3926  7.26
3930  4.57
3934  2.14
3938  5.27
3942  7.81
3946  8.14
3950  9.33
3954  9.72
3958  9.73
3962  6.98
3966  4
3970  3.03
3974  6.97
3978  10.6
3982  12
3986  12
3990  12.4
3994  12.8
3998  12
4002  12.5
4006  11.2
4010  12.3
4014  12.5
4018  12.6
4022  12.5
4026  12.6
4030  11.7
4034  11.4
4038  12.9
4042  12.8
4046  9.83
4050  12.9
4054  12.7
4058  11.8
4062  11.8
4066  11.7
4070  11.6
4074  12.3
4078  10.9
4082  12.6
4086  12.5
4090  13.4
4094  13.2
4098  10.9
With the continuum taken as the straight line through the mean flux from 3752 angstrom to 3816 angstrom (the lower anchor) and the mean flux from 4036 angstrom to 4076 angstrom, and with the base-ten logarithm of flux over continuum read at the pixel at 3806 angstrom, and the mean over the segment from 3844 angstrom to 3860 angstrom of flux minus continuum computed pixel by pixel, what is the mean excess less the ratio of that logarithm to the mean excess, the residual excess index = -1.15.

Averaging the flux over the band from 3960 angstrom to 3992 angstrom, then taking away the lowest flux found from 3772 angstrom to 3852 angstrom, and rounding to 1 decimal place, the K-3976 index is 3.0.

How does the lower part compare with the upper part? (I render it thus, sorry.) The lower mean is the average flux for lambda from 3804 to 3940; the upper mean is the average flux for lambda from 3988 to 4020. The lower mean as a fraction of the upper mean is 0.67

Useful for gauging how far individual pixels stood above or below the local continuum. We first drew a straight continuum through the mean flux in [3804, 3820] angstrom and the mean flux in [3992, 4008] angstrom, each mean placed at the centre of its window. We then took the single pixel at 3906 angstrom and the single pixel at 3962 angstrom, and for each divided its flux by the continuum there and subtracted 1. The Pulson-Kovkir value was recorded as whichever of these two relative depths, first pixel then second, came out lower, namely -0.40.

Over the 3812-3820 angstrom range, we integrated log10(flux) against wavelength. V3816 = 7.5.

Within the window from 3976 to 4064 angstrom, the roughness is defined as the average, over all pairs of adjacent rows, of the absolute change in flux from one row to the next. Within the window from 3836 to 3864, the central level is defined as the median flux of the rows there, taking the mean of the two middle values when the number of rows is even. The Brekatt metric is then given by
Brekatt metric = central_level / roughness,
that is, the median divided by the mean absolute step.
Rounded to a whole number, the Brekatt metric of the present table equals 12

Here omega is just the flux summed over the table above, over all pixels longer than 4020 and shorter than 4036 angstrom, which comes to 48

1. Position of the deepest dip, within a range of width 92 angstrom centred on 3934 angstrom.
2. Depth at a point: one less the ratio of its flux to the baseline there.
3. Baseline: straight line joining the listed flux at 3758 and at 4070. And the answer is 3934 angstrom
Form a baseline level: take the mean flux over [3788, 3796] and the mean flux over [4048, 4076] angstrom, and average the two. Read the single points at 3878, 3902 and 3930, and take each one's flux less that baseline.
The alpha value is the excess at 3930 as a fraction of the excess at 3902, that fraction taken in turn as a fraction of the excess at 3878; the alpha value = -3.1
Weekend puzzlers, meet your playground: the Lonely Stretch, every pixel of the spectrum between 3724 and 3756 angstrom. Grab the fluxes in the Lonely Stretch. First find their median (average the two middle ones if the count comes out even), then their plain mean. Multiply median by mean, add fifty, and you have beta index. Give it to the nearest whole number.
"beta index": 114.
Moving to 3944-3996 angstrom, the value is 138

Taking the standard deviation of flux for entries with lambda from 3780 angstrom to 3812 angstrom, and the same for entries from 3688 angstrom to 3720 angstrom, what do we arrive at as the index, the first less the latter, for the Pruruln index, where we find -0.3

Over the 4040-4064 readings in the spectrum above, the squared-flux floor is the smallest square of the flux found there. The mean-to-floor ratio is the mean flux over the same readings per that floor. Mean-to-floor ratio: 0.124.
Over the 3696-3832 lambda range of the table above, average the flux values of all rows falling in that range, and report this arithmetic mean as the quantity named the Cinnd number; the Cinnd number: 9.0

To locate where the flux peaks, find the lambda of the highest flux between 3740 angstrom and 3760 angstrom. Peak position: 3754 angstrom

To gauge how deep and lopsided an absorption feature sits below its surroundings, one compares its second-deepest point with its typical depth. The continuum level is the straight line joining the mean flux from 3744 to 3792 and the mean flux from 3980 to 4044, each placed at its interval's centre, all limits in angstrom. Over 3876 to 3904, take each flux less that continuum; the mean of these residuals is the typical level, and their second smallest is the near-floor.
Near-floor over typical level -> 1.3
